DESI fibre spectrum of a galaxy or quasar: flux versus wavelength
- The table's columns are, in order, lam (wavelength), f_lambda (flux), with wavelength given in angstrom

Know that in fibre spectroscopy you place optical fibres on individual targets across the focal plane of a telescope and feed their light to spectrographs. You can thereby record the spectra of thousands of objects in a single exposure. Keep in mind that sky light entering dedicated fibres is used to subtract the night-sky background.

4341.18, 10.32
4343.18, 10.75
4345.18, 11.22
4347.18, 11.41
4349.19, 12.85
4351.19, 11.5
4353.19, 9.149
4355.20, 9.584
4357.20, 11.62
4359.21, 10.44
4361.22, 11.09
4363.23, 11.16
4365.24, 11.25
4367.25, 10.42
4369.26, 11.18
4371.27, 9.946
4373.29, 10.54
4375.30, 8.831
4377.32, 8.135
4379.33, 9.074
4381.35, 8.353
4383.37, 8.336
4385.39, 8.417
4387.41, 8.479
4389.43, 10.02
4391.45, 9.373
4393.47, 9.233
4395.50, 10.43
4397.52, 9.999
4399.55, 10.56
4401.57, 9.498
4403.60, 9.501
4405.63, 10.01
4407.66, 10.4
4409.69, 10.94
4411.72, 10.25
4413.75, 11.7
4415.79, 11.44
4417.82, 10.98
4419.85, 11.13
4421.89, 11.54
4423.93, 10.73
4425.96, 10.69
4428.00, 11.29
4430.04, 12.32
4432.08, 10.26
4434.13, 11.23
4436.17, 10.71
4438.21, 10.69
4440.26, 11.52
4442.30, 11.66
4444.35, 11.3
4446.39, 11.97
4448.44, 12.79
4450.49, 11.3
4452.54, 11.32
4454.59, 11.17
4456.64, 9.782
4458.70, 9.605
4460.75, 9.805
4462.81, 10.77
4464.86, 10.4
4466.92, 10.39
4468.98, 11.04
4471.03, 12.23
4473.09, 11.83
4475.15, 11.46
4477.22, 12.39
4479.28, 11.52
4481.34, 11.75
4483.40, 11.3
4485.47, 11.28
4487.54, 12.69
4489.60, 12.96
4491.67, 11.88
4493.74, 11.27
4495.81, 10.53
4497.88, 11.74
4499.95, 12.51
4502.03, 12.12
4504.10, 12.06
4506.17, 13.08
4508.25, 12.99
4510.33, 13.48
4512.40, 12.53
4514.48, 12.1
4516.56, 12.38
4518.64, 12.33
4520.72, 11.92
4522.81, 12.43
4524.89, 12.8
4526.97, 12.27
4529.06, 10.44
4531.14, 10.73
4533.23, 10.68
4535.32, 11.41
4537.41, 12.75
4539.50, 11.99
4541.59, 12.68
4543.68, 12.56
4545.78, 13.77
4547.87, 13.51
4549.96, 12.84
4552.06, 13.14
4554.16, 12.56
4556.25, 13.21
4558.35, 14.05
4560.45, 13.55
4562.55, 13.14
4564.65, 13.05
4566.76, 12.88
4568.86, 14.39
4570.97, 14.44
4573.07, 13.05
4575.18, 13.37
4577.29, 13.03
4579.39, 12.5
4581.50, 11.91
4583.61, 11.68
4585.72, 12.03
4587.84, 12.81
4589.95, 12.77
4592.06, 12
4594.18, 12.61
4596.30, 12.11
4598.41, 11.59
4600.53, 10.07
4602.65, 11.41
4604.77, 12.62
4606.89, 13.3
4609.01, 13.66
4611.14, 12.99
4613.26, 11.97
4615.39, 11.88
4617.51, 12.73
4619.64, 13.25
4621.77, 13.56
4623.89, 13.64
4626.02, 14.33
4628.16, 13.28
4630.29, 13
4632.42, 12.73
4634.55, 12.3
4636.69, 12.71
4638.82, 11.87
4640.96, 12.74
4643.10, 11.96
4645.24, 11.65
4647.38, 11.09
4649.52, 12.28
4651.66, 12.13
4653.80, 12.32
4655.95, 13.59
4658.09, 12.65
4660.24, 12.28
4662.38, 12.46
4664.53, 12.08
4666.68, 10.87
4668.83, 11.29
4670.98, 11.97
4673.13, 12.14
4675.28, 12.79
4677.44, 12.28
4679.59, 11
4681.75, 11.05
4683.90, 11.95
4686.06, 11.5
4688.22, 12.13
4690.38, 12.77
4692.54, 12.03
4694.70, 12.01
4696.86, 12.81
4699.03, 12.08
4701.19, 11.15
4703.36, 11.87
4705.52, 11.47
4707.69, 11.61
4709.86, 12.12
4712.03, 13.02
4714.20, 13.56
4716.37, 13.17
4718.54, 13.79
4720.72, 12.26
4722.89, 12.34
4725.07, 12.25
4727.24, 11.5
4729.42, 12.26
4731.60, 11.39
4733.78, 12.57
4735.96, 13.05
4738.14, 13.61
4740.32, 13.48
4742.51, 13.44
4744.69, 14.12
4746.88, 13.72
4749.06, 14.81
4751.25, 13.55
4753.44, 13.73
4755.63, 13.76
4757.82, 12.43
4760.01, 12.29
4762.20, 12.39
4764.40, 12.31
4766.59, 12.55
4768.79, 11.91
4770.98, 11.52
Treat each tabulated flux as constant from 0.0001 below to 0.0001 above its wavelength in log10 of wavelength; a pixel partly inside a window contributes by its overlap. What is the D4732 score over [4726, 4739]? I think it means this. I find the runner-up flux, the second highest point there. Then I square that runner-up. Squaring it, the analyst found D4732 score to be 170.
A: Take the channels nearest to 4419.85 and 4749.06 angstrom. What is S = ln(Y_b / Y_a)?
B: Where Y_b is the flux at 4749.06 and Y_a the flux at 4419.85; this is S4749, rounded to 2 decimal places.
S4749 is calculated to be 0.29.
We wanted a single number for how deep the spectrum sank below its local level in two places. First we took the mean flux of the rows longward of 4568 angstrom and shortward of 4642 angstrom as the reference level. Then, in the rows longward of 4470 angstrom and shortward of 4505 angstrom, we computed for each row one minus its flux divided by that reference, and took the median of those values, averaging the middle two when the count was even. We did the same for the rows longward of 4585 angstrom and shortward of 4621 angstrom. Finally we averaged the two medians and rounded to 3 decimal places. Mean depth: 0.037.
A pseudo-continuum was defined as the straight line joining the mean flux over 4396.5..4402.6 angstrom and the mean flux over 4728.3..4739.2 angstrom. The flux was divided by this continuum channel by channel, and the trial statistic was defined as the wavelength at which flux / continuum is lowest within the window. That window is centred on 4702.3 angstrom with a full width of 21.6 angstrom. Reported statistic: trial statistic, 4701.19 angstrom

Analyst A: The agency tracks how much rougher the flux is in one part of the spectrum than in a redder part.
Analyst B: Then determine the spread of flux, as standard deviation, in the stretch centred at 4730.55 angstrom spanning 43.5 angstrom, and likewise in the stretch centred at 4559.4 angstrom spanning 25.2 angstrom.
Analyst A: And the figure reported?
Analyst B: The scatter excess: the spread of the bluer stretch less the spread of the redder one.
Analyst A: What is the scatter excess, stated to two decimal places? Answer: -0.28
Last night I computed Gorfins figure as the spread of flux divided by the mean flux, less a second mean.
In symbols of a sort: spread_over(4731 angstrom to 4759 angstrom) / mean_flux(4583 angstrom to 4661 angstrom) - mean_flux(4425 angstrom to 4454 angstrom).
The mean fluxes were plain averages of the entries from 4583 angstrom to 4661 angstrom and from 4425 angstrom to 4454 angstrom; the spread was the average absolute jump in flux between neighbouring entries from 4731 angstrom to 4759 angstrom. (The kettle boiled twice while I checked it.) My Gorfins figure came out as -11.3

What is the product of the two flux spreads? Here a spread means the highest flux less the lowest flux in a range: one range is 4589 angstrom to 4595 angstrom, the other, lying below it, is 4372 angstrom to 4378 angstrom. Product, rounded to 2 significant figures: 1.9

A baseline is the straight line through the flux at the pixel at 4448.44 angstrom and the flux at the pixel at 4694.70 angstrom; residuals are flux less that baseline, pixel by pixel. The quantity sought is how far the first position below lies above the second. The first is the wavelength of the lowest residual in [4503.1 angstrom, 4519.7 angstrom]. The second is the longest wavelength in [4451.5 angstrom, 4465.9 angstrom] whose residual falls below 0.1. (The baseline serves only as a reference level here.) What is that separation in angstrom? 39.2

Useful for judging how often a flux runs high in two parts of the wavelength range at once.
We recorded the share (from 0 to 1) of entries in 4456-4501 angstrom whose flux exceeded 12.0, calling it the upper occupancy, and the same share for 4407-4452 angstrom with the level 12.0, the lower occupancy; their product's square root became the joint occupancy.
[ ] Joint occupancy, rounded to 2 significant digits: 0.14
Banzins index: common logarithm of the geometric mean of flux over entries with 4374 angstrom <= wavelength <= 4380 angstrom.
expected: 0.94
